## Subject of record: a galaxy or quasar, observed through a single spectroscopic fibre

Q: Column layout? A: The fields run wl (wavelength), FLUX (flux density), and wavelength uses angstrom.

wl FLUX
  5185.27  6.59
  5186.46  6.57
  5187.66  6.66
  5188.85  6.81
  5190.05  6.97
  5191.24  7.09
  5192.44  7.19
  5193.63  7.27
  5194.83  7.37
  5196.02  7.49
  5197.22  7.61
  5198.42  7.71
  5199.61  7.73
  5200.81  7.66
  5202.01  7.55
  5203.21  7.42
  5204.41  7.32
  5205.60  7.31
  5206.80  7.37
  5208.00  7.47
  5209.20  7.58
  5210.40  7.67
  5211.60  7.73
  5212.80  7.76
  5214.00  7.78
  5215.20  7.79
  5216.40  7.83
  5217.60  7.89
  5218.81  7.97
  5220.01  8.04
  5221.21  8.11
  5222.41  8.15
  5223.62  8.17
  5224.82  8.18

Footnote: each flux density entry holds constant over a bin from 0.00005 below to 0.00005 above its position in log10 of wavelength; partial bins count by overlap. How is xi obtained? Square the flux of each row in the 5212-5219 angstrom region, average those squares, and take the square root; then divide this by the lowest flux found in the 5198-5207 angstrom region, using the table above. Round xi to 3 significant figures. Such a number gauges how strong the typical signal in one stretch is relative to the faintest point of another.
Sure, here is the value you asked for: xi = 1.07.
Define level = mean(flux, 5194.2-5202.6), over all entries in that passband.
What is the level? 7.59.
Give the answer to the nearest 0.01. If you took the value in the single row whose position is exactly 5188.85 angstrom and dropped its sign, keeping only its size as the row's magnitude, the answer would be 6.81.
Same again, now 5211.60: 7.73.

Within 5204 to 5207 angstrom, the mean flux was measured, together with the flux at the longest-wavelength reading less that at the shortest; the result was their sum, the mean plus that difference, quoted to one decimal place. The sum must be 7.4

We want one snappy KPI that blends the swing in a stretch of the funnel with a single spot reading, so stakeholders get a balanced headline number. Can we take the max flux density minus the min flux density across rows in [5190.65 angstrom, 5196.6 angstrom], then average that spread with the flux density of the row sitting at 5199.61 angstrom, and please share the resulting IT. 4.1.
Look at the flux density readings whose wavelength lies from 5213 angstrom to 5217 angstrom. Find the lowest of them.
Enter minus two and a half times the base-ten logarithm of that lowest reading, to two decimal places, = -2.23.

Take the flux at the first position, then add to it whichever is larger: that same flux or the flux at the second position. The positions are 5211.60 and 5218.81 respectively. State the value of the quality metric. 15.7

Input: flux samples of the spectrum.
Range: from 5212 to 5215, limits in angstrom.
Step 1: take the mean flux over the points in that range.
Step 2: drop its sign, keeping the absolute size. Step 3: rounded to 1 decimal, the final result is 7.8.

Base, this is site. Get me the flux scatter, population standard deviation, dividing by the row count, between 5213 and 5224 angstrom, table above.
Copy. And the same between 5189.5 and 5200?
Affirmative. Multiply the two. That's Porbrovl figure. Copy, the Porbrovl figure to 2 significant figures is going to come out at 0.038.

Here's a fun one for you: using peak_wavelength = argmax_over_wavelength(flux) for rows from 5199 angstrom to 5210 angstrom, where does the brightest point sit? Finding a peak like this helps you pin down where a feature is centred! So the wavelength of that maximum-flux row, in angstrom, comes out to 5199.61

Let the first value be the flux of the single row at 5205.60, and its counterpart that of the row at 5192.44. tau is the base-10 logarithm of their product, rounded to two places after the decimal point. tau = 1.72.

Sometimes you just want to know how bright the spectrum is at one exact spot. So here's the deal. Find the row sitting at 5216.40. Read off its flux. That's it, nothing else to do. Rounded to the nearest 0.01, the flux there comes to 7.83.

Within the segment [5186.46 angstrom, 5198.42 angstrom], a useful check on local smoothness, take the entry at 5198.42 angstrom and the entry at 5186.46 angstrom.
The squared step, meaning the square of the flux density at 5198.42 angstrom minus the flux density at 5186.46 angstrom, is 1.3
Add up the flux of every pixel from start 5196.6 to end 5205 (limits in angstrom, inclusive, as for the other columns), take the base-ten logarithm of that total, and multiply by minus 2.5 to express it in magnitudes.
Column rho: -4.31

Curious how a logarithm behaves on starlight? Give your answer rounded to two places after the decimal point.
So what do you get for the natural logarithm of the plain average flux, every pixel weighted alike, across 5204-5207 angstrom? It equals 1.99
